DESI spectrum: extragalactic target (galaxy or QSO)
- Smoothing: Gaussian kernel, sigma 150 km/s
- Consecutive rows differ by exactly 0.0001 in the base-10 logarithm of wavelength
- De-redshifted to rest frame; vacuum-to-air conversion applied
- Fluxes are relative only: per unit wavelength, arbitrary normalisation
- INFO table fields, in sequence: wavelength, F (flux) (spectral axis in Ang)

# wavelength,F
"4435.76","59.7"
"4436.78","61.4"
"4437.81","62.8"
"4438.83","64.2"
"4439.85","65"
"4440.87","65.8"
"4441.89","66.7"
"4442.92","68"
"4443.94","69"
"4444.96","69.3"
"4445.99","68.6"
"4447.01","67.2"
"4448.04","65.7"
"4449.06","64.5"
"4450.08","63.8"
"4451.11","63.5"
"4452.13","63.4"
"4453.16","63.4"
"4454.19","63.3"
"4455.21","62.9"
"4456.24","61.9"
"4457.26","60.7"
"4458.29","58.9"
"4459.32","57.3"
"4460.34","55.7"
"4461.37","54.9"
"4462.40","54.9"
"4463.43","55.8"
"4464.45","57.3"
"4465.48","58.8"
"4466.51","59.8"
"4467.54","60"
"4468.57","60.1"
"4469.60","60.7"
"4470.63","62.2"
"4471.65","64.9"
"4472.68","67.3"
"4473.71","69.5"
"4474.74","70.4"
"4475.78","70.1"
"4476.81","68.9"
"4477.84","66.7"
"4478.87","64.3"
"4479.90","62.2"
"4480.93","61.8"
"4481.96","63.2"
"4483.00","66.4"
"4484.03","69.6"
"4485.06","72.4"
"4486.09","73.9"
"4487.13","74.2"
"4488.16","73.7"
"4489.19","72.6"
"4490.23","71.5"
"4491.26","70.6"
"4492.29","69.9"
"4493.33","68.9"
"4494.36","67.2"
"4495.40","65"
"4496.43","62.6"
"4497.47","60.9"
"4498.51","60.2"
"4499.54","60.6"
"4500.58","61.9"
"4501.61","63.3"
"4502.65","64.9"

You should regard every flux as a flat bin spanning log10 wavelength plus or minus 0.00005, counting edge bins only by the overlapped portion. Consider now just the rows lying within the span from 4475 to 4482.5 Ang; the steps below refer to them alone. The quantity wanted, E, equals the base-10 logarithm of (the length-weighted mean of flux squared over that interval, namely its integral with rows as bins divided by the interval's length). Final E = 3.63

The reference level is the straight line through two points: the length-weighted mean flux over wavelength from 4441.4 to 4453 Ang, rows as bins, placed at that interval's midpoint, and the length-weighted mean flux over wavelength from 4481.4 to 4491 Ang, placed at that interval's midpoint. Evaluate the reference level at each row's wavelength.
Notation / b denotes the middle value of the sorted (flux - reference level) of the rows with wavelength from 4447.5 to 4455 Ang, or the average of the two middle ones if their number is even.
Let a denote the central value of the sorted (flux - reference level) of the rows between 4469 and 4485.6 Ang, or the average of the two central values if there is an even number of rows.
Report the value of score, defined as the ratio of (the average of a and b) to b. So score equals 1.06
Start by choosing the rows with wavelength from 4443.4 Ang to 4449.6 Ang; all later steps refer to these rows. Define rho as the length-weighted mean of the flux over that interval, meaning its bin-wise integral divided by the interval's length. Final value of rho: 67.4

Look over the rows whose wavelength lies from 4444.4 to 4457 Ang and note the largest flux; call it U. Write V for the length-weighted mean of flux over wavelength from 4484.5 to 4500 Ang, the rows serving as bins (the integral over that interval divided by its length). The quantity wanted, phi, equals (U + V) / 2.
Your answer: 68.8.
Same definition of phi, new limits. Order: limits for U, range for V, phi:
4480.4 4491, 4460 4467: 65.5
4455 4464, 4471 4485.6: 64.9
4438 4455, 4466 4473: 65.7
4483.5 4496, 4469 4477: 70.4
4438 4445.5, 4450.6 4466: 64.4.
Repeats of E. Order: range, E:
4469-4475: 3.64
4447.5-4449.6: 3.63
